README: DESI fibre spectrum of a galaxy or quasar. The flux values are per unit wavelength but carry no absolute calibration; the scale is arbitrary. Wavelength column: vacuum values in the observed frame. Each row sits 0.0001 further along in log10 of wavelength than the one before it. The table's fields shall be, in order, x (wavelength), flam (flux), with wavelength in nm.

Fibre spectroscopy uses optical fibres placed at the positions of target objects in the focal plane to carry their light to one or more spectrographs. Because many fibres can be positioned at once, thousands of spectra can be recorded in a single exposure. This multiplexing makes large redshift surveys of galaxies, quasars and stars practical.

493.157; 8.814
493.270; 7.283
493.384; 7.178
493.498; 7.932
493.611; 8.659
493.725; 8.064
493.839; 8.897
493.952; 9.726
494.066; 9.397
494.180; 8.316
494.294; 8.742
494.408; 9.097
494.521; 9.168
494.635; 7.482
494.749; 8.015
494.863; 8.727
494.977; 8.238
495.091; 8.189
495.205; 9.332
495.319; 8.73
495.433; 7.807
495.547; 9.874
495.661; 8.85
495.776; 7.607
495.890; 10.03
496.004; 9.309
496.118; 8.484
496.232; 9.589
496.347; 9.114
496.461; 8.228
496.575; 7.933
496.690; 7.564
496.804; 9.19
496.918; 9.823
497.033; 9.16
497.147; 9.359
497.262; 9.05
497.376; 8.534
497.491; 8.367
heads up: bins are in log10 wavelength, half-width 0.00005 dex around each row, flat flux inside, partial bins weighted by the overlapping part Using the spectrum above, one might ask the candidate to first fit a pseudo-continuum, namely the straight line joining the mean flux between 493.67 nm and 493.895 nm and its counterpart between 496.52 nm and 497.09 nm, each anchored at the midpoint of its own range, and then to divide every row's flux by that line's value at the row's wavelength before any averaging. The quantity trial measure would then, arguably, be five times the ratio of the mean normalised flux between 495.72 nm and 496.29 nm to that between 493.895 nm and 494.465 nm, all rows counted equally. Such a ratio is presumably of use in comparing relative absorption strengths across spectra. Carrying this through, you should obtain 4.88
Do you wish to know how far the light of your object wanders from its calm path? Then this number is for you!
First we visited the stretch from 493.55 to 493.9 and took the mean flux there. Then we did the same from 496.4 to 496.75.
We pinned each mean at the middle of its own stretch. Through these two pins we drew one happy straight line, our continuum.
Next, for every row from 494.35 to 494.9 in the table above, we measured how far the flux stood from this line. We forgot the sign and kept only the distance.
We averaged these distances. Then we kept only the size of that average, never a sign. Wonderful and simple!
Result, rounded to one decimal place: 0.6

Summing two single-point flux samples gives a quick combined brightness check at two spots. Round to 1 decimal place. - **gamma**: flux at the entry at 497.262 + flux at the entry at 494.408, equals 18.1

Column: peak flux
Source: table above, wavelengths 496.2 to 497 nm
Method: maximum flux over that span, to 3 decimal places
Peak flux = 9.823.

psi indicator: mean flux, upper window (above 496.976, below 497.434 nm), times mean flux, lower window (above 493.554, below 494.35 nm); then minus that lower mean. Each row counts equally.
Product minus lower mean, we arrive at 70.9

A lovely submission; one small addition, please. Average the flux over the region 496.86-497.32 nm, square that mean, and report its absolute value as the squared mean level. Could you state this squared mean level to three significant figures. 87.4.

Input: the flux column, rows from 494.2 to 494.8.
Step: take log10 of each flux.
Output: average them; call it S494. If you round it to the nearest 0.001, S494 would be 0.928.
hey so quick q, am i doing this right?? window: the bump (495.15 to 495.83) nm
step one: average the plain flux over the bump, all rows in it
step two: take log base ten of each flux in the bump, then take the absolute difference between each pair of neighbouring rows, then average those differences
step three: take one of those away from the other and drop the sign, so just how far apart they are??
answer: 8.64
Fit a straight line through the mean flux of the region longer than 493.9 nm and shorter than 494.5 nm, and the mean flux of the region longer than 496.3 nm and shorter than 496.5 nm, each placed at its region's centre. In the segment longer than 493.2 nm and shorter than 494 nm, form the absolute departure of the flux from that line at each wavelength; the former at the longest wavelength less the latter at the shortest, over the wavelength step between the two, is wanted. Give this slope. -1.90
